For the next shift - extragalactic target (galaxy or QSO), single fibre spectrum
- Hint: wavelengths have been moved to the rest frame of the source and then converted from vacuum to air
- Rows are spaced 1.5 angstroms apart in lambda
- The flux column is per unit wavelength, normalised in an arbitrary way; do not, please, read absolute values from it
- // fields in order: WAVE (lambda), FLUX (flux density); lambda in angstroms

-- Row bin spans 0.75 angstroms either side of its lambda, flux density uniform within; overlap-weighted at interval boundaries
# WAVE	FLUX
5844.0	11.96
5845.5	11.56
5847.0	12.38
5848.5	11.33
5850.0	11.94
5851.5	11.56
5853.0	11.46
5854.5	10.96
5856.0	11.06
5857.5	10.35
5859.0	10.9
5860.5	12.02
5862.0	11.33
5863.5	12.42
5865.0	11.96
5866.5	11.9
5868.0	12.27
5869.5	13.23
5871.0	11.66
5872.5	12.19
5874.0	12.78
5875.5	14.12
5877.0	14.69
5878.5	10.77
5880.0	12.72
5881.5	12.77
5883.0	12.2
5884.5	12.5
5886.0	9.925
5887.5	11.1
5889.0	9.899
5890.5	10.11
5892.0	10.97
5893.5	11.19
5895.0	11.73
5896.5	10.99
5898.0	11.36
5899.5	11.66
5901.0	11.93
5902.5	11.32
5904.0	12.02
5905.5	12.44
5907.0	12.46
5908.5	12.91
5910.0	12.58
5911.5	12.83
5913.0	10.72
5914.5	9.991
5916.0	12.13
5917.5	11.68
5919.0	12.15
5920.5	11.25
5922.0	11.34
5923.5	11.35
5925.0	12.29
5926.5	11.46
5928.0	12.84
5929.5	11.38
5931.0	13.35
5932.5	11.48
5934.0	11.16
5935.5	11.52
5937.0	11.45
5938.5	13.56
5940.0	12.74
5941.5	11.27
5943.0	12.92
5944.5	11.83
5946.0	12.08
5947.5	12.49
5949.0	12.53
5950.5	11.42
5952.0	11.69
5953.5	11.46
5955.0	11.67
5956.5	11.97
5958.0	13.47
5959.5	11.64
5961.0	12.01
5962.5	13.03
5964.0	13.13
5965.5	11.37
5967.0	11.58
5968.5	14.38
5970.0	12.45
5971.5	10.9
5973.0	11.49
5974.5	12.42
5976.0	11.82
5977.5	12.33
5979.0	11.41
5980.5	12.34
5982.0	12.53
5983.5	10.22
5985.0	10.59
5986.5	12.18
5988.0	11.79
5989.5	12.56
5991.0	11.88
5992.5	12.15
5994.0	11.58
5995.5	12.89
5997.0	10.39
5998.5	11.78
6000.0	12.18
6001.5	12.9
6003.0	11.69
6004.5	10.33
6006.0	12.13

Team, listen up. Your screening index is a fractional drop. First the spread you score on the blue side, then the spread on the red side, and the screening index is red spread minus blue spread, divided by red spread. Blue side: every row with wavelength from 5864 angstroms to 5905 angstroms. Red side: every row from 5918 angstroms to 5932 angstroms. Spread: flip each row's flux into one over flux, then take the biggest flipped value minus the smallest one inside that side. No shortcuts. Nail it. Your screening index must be -1.4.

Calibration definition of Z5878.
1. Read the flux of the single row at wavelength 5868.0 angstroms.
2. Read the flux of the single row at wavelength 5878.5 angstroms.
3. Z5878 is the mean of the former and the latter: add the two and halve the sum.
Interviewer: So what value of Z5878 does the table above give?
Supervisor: 11.5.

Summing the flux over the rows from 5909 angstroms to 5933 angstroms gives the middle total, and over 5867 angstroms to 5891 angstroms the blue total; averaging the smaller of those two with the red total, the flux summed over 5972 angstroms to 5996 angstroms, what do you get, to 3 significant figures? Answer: 190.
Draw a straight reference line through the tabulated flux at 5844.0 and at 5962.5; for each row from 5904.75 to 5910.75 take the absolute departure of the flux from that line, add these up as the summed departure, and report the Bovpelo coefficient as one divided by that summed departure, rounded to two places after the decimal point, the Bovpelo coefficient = 1.87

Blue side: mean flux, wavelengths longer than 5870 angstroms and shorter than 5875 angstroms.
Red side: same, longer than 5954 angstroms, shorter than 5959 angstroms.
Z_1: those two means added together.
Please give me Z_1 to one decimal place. 24.6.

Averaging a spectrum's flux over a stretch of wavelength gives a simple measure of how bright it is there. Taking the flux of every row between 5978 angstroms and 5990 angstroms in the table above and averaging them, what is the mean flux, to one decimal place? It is 11.7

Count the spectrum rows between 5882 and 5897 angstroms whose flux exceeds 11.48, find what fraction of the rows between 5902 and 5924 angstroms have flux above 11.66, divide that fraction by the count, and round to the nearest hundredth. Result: 0.20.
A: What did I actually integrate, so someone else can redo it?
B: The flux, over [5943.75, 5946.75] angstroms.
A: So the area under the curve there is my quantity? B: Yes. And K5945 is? 35.9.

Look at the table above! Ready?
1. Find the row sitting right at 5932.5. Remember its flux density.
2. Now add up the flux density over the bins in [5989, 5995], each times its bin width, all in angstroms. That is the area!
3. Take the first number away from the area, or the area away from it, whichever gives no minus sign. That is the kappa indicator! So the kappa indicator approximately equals 61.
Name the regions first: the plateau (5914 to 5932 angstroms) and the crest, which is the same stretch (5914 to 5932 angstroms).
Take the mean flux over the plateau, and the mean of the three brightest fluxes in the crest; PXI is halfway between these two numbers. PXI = 12.3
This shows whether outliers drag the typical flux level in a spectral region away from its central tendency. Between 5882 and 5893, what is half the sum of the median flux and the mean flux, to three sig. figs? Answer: 11.0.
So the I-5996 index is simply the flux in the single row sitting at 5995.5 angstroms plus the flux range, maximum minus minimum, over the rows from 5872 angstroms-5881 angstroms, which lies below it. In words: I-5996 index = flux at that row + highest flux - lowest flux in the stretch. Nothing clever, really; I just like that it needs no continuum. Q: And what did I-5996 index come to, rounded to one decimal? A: 16.8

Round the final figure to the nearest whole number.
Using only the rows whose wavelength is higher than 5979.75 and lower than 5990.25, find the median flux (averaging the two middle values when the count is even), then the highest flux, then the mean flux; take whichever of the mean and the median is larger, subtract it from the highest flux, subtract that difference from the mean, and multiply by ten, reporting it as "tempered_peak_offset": 114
